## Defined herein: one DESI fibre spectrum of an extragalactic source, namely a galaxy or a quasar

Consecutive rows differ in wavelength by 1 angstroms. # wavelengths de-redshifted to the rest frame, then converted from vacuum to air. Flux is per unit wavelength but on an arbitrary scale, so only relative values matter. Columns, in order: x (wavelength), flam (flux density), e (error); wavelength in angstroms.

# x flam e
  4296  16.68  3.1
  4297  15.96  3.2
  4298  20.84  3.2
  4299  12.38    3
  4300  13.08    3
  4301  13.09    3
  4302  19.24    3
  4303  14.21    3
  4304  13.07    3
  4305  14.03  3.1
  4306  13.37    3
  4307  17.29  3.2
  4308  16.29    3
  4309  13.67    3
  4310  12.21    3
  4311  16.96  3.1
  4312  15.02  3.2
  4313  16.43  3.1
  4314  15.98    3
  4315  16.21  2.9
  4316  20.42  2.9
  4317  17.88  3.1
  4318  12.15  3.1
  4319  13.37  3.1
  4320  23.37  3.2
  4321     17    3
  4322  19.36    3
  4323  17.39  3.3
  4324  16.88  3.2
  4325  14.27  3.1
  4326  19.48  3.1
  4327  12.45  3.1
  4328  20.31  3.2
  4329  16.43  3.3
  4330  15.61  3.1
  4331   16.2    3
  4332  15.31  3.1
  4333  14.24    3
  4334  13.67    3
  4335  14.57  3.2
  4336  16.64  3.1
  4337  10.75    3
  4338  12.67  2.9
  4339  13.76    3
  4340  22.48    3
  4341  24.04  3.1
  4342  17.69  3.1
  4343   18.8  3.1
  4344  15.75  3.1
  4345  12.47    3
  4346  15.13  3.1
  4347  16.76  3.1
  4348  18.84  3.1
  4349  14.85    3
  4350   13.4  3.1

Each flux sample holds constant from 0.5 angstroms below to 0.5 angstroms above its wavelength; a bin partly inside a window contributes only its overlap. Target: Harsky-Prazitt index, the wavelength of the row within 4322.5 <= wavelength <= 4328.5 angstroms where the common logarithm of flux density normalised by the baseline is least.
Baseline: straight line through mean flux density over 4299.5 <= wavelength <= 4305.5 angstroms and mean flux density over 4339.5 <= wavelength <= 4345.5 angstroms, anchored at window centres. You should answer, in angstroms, 4327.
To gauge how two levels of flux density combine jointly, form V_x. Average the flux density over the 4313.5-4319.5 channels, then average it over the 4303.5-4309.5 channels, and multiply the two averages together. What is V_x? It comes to 234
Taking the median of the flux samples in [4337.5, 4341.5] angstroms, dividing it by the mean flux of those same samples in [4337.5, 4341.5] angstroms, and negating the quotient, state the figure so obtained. -0.99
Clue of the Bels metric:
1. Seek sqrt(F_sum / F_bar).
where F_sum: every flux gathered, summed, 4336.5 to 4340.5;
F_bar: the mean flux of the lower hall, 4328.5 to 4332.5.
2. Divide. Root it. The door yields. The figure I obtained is 1.94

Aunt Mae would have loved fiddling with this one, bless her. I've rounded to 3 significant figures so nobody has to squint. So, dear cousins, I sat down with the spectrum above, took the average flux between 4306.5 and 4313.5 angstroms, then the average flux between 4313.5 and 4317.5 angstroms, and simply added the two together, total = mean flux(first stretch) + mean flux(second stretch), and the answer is 33.0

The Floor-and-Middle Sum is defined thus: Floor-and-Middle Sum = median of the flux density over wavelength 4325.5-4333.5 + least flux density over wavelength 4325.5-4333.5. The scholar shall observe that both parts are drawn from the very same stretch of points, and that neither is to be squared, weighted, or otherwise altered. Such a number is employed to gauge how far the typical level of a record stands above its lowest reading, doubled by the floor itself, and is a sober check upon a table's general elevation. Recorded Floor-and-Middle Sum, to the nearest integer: 28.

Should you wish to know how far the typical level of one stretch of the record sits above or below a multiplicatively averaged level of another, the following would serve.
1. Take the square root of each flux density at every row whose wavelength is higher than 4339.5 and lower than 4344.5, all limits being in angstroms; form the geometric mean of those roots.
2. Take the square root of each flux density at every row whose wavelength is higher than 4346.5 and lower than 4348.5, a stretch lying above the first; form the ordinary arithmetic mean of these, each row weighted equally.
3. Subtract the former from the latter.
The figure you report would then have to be -0.2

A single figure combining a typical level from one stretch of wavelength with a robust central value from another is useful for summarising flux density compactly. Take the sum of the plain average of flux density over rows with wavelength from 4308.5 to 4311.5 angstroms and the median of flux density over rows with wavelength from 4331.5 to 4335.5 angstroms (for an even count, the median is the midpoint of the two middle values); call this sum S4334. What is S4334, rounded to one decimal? 28.7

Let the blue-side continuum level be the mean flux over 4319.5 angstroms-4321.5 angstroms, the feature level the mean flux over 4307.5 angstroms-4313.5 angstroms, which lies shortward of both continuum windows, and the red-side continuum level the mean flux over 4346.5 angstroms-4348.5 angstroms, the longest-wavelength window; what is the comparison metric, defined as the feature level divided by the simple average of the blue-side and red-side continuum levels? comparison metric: 0.79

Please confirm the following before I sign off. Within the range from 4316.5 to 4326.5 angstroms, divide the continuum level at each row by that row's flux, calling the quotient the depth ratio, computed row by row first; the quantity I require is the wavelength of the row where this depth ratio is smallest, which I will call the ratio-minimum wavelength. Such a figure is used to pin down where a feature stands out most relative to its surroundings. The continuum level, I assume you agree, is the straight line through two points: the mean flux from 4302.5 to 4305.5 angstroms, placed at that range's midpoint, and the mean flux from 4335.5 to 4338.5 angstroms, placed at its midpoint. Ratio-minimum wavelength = 4320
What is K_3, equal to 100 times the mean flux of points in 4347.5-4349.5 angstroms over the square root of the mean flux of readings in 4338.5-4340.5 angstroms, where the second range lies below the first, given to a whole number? 396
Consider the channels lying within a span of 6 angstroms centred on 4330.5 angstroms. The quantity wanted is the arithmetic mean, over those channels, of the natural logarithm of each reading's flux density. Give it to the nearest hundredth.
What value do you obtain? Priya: 2.79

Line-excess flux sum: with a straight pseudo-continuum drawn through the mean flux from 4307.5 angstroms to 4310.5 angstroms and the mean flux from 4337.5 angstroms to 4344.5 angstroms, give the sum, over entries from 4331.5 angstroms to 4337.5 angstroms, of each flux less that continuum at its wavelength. -17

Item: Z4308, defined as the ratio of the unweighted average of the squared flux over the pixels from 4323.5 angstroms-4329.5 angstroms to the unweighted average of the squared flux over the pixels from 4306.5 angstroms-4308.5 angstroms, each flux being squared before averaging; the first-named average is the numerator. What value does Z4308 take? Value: 1.0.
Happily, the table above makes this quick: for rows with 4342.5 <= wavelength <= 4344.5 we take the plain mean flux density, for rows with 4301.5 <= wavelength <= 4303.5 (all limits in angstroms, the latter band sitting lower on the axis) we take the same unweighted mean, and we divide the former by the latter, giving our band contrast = 1.03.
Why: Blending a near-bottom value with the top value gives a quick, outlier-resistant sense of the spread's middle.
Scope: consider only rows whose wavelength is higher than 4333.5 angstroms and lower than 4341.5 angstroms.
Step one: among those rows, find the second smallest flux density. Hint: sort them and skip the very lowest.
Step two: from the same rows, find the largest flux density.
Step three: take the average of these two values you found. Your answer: 18.4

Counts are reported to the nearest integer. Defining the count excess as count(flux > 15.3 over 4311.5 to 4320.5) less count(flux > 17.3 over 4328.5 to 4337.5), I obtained 6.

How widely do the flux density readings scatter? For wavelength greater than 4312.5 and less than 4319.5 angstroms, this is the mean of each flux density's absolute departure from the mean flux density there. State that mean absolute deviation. 1.9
